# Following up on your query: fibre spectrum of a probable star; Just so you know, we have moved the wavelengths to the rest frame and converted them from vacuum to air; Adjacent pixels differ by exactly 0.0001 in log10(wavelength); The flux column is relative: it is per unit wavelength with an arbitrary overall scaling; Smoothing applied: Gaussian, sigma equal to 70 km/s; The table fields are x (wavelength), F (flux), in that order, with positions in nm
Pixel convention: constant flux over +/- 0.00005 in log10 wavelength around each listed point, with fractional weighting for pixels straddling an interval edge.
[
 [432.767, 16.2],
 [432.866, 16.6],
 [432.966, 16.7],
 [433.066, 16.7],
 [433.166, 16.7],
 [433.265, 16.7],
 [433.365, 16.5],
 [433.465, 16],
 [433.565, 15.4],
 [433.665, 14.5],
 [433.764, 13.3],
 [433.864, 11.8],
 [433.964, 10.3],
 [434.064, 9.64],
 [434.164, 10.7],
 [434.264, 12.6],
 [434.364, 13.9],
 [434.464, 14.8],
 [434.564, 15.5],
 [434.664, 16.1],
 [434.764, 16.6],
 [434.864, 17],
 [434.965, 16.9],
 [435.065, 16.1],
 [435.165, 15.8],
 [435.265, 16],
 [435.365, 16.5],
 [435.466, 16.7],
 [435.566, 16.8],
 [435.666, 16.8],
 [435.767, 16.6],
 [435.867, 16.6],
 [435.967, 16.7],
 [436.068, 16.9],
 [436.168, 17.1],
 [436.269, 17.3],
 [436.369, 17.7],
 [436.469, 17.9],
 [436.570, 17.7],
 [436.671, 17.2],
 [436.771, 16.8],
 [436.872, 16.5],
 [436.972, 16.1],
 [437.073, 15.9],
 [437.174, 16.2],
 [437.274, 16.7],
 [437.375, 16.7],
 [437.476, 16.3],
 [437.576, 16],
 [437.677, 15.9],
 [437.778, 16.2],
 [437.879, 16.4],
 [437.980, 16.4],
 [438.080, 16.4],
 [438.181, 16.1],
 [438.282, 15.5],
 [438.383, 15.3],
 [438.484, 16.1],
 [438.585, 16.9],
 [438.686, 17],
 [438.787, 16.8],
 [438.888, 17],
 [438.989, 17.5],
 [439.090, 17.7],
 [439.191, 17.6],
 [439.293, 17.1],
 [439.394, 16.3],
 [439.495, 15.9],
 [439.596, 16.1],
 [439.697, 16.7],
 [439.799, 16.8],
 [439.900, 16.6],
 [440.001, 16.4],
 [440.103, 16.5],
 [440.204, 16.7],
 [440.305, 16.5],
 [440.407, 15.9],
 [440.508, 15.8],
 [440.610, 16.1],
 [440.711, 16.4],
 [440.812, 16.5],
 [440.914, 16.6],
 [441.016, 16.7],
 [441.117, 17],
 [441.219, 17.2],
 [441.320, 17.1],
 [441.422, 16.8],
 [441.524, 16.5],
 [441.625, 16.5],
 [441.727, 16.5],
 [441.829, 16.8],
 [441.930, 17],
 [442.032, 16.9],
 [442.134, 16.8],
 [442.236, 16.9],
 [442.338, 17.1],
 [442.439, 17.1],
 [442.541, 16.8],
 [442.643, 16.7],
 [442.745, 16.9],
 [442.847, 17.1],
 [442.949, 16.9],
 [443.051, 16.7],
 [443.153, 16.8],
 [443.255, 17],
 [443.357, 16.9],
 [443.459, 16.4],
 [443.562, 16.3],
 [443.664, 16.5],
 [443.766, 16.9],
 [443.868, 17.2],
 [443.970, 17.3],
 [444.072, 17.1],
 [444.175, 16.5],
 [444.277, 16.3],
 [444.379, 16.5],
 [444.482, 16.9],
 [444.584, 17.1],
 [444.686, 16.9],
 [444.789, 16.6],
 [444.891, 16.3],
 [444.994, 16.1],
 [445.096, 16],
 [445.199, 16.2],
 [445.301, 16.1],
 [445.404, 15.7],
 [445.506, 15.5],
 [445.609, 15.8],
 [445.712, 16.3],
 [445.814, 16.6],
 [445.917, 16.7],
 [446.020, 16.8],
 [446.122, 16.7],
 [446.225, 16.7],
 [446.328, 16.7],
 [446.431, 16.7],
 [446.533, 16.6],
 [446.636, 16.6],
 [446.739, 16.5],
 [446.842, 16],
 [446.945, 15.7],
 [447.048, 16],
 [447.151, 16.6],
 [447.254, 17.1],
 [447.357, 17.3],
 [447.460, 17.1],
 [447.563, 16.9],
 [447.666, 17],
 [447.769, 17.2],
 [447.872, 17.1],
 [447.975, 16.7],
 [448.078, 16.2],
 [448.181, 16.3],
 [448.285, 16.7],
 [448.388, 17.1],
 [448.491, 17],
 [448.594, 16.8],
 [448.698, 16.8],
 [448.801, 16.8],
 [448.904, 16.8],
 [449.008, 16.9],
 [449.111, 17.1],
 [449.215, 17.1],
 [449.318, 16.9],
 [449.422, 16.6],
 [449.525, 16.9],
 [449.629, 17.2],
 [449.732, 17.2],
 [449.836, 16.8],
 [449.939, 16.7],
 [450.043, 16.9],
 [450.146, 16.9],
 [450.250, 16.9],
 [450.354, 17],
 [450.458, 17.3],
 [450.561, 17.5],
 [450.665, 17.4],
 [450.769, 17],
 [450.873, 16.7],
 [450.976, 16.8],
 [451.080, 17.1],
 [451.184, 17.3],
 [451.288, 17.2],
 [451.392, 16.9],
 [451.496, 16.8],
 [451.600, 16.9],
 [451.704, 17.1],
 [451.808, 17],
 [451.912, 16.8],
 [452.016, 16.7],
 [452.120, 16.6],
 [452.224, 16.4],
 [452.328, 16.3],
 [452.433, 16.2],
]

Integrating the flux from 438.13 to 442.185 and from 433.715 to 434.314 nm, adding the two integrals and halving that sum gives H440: 37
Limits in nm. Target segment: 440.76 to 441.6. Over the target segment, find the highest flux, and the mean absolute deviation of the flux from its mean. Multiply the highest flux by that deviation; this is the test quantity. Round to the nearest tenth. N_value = 3.9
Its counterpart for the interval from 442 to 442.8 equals 1.7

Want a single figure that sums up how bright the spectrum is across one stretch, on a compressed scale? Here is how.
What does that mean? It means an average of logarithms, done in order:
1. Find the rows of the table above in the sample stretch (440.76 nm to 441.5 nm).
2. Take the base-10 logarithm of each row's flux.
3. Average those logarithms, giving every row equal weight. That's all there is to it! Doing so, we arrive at 1.23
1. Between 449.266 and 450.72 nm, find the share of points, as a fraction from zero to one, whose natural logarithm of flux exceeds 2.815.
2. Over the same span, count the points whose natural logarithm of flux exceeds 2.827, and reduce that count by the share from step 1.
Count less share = 10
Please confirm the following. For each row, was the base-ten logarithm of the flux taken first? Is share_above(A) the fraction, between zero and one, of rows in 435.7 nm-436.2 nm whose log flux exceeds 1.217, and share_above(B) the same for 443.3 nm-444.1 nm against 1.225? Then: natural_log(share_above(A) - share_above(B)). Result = -1.0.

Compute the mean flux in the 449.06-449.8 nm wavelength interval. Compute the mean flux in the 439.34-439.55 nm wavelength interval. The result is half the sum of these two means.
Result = 16.6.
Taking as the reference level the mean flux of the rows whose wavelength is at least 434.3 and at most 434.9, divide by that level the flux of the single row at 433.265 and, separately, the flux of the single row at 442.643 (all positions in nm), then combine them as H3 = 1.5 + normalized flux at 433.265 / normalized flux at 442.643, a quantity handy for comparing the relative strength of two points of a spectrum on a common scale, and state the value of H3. 2.50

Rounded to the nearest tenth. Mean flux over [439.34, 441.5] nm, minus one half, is 16.0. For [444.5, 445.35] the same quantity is 15.9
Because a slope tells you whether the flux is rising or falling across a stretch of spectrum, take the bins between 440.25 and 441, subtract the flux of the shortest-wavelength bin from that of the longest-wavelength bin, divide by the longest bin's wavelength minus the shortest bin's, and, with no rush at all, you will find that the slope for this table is 0.16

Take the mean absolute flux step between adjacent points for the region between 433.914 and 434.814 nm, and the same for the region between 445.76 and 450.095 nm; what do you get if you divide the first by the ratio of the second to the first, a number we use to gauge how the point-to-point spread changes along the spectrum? 4.71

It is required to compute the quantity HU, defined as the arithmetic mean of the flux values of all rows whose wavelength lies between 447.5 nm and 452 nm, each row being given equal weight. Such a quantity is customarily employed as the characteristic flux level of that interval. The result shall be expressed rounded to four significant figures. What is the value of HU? 16.94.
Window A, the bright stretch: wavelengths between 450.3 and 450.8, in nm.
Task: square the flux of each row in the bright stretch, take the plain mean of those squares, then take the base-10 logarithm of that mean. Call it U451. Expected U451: 2.473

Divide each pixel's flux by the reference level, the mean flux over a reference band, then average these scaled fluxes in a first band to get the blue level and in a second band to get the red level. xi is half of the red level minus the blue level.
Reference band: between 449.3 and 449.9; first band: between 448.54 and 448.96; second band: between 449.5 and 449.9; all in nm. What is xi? 0.007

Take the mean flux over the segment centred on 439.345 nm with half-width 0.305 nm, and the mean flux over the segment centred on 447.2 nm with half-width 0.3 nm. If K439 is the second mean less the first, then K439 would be -0.15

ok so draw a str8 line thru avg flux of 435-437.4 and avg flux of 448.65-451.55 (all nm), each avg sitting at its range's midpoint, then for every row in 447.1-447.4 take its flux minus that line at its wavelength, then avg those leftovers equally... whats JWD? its 0.1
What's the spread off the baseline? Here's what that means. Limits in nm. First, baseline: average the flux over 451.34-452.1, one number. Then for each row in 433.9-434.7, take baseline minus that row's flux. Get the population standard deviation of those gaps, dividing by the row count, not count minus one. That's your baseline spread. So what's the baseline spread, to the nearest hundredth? 2.34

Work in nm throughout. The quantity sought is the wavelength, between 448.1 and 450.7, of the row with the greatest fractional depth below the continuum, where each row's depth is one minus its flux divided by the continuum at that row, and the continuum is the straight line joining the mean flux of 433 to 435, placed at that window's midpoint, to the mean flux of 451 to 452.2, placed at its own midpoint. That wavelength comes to 448.181 nm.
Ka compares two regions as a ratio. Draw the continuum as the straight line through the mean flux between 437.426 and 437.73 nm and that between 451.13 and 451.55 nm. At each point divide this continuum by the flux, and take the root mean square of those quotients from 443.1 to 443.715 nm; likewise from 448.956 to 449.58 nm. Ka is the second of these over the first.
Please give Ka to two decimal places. 1.01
